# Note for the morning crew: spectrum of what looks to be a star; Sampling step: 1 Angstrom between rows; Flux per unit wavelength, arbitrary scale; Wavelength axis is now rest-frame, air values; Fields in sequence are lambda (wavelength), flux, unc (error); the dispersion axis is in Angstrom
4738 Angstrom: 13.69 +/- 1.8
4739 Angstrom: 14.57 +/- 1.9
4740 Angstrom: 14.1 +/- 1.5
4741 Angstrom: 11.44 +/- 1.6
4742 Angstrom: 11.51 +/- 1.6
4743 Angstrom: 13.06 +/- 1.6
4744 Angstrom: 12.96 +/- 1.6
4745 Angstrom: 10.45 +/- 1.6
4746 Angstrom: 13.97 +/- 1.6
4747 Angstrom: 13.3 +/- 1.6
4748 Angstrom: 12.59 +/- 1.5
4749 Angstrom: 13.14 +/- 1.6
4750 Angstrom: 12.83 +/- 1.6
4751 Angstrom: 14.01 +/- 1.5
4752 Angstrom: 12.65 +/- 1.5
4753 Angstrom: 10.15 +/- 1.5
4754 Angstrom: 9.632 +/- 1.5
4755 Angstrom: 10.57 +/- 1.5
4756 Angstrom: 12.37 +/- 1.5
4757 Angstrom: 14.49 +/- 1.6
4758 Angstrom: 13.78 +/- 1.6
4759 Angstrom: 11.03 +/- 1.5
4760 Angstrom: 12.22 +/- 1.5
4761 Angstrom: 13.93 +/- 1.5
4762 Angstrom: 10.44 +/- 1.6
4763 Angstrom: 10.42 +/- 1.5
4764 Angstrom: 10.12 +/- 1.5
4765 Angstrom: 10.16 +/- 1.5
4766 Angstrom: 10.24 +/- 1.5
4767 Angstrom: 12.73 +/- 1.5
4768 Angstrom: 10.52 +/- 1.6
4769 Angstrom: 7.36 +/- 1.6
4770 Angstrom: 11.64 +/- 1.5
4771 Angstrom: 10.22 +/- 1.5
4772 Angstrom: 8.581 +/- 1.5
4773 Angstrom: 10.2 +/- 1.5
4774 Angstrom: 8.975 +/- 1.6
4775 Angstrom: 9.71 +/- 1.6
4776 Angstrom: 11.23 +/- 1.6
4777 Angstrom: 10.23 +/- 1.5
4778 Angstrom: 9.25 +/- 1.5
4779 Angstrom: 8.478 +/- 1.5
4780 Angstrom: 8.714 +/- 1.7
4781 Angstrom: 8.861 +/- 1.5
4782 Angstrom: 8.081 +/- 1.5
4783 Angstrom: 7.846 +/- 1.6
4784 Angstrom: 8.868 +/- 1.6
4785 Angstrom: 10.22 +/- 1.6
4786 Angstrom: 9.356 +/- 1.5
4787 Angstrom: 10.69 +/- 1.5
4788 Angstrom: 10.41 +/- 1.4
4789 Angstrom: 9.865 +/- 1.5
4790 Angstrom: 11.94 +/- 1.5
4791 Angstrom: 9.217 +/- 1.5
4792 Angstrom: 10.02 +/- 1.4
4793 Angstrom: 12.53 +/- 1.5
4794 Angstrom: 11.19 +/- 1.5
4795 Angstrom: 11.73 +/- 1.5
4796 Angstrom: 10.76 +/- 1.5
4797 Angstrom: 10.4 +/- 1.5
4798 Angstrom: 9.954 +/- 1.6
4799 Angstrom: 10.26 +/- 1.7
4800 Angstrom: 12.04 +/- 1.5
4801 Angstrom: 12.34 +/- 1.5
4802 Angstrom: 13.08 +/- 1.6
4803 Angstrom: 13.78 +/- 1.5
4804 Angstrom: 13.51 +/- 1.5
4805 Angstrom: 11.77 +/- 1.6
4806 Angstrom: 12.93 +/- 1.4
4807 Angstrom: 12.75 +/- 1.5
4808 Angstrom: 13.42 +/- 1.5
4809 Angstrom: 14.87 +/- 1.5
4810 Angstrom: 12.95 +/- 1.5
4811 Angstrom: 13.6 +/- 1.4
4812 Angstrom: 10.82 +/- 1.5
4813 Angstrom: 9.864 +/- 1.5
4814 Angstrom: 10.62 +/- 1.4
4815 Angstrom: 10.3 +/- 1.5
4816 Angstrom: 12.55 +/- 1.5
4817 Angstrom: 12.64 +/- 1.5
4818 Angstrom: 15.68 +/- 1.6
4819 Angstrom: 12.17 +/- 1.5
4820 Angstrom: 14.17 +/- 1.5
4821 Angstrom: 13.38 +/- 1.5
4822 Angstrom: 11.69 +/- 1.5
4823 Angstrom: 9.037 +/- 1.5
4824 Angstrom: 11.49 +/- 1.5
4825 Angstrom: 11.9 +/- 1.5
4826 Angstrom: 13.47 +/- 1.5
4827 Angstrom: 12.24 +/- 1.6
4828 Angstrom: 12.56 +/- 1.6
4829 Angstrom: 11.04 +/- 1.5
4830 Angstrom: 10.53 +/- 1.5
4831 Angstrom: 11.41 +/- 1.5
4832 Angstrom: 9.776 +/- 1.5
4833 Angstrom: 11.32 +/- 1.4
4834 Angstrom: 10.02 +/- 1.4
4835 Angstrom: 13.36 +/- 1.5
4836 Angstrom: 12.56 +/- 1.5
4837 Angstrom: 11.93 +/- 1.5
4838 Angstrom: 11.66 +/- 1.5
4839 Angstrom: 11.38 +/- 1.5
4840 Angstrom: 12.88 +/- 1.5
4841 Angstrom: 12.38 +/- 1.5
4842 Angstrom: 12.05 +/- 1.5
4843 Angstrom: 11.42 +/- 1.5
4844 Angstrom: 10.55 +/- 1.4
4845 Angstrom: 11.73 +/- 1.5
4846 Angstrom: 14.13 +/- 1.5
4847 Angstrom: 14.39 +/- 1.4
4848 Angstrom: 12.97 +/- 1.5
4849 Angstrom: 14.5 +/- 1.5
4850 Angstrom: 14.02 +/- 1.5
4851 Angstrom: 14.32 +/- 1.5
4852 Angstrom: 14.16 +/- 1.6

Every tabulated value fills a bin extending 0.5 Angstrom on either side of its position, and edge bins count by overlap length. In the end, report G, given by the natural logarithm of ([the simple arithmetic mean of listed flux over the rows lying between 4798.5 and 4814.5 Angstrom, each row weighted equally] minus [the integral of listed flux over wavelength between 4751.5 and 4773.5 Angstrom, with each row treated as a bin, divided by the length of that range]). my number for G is 0.3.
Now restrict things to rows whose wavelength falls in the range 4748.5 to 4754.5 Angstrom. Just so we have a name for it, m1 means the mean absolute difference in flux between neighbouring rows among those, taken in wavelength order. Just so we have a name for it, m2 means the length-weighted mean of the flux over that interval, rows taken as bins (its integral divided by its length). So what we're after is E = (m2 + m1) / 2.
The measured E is 6.62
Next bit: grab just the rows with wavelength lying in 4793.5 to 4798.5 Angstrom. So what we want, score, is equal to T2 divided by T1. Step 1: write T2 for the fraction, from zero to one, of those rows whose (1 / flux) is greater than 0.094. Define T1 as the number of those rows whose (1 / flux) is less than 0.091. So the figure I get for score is 0.20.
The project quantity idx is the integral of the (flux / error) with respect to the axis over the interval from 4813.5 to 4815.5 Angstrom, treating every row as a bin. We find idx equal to 14.5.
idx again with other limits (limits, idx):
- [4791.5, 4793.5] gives 15.5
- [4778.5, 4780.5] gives 10.8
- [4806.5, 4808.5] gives 17.4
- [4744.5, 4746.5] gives 15.3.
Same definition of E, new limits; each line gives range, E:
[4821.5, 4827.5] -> 6.65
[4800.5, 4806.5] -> 6.91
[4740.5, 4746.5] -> 6.89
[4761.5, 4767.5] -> 5.64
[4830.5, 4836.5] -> 6.57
